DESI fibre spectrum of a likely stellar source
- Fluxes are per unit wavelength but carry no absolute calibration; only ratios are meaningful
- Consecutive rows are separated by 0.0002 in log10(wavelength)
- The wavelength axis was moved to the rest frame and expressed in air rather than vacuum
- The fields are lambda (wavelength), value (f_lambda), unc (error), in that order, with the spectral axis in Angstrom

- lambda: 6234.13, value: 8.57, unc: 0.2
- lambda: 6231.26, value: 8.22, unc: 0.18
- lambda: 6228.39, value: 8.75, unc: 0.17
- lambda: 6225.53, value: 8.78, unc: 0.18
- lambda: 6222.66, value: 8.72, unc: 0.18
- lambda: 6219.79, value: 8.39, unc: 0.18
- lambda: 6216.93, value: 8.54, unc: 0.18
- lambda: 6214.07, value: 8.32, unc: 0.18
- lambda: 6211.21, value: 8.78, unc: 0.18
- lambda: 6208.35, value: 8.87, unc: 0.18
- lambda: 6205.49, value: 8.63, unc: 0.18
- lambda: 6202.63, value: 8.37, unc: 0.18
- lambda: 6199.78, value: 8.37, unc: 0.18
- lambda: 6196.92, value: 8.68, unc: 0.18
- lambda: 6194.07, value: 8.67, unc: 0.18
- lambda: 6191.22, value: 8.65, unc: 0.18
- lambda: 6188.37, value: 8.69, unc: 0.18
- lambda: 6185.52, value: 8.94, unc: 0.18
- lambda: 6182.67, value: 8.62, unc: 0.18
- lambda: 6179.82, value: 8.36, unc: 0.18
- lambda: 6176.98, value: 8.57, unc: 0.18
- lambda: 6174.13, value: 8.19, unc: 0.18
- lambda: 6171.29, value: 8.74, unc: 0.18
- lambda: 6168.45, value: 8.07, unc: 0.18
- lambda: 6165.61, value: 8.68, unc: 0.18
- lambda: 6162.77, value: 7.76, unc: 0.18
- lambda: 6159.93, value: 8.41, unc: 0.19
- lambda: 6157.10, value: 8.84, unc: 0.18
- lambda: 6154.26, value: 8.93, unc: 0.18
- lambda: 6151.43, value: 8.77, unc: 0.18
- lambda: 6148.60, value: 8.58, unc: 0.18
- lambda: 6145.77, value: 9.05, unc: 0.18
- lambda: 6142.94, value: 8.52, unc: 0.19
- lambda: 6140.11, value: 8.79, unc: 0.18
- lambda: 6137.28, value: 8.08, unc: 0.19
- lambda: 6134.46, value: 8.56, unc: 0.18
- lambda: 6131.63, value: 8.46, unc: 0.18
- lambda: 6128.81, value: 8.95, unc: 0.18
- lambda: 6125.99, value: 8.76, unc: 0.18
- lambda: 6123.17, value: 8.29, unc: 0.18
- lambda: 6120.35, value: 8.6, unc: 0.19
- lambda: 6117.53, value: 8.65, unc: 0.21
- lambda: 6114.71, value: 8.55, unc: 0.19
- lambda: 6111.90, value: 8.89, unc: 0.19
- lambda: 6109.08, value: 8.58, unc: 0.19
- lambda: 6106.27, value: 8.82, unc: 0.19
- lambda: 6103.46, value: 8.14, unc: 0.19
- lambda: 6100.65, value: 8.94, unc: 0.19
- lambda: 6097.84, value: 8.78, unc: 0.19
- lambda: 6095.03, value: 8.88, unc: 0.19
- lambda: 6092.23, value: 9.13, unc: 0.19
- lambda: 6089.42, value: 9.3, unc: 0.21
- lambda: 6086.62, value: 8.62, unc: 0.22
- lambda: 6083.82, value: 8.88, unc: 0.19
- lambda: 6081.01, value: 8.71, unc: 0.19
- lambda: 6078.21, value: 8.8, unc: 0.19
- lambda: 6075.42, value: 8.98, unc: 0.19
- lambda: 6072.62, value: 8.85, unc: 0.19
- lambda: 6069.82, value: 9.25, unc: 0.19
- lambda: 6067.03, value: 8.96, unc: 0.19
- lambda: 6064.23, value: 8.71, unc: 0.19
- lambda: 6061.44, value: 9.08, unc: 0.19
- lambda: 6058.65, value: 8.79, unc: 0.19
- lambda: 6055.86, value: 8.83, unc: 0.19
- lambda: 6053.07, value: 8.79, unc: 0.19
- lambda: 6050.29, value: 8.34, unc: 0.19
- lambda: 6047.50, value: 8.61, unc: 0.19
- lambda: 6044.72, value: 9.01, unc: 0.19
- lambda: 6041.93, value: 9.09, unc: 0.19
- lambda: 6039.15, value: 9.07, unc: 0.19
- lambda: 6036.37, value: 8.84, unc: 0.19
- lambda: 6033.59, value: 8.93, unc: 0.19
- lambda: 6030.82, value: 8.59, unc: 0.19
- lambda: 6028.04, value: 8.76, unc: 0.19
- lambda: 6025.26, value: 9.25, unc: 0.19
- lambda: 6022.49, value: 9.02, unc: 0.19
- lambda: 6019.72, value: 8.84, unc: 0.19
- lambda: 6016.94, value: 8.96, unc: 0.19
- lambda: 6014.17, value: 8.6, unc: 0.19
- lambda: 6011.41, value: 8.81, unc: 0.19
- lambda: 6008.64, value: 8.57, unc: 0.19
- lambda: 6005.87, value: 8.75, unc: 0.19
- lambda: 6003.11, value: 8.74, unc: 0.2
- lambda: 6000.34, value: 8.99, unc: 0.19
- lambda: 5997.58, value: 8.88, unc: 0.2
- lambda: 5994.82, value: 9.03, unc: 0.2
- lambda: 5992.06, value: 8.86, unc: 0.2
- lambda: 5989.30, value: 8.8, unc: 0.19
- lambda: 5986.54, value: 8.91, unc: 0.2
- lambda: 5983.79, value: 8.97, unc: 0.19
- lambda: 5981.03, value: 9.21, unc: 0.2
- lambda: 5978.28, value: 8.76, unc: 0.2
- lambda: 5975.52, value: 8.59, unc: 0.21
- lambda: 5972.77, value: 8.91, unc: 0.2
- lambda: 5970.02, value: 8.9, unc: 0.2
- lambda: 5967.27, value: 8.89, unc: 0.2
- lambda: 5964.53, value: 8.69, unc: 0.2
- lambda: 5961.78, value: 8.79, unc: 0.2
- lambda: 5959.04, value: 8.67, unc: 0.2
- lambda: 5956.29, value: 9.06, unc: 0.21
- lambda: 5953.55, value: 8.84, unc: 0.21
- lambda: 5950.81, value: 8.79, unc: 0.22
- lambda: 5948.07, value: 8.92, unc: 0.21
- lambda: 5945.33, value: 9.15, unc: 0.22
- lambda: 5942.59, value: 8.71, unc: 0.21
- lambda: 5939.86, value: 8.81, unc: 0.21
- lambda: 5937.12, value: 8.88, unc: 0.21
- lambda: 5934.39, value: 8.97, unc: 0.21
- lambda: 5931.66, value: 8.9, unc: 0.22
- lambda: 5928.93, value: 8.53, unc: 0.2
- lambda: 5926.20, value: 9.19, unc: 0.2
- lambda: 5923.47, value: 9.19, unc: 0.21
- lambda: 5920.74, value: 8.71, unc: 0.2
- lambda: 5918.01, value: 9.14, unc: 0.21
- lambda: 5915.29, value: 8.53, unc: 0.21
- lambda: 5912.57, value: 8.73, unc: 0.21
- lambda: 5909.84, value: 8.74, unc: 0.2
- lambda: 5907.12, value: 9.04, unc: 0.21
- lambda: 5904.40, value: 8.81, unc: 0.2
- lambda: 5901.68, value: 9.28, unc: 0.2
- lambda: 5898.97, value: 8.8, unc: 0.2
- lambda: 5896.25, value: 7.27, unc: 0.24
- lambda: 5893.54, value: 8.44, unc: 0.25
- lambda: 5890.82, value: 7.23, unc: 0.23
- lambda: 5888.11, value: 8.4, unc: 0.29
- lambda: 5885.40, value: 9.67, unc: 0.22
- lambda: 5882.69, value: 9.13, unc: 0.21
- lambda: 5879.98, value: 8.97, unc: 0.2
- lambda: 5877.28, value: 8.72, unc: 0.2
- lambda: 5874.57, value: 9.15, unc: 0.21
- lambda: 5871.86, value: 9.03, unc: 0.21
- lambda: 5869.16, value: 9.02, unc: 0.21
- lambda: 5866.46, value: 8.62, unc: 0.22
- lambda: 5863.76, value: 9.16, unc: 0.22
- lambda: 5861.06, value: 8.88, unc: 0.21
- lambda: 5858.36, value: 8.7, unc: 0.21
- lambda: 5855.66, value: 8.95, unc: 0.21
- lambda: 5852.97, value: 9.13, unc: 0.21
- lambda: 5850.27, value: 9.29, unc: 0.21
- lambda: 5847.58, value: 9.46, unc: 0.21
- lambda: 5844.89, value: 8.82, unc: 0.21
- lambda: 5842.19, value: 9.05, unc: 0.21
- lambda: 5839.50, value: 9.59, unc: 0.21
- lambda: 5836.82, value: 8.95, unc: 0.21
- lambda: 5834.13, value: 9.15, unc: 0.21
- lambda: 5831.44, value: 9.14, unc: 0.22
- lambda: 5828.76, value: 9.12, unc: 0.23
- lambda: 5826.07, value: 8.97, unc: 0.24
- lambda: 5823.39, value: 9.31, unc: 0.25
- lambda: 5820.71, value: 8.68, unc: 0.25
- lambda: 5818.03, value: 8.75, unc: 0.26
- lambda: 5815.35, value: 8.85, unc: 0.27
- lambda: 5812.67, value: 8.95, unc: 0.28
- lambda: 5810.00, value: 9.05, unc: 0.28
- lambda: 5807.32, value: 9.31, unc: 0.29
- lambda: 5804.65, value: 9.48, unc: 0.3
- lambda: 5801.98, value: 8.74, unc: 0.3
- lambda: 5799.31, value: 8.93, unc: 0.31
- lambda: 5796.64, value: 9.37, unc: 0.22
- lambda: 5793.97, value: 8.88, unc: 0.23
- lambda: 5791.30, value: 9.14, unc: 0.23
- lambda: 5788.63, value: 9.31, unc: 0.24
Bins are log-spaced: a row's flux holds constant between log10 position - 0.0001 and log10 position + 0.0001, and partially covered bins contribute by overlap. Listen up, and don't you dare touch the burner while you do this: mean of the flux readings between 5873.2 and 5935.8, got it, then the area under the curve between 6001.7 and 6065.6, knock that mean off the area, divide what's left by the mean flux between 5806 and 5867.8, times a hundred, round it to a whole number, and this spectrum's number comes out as 6143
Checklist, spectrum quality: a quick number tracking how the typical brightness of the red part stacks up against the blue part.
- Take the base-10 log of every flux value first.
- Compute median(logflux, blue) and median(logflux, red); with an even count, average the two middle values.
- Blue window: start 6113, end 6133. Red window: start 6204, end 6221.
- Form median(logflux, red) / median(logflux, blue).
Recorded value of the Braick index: 0.999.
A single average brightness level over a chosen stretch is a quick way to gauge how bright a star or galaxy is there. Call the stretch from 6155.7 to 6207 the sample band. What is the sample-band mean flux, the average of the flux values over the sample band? 8.51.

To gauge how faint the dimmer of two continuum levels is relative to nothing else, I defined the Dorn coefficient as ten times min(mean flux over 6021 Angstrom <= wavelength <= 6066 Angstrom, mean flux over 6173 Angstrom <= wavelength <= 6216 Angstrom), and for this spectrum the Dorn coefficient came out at 85.8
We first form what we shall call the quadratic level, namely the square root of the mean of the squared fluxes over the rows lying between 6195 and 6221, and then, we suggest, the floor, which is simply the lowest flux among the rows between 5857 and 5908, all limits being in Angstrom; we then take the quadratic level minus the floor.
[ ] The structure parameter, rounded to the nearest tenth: 1.3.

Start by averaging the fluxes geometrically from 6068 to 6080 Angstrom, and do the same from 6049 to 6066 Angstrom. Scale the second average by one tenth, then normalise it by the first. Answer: 0.098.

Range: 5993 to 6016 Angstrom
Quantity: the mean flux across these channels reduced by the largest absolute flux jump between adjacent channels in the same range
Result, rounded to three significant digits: 8.55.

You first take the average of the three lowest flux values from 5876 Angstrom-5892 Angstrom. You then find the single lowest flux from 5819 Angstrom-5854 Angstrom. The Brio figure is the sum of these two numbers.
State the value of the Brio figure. 16.8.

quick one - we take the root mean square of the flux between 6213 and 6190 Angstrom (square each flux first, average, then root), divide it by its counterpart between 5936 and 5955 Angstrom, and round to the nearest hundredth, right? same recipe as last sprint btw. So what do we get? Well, 0.97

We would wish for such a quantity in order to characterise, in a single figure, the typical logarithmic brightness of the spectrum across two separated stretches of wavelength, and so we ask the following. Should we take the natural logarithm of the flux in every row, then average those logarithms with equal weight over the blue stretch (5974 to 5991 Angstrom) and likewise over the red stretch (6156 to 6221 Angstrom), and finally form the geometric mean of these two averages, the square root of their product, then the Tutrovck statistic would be 2.16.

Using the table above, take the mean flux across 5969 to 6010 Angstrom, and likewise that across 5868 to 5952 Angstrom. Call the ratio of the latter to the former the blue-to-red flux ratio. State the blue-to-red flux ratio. 0.99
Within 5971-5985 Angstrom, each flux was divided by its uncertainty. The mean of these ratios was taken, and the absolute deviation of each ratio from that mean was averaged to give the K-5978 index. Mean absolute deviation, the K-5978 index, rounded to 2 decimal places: 1.72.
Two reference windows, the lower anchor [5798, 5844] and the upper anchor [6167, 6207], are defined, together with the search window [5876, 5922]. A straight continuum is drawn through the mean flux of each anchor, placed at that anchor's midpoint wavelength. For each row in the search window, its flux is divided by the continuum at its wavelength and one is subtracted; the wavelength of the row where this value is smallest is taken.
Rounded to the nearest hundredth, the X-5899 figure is 5890.82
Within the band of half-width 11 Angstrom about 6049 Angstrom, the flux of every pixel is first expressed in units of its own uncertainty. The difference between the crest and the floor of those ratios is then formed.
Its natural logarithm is 1.4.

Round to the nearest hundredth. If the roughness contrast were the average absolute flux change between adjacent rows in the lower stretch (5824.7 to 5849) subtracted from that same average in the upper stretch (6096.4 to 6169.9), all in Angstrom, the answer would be 0.09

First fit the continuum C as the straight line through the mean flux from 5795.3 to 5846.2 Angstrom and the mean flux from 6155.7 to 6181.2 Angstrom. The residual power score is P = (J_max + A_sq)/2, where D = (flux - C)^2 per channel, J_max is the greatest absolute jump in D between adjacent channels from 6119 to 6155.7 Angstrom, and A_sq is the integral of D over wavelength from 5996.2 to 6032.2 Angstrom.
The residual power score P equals 1.1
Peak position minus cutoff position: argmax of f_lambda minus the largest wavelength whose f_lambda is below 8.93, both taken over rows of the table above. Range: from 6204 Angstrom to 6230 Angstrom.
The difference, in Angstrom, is -20.0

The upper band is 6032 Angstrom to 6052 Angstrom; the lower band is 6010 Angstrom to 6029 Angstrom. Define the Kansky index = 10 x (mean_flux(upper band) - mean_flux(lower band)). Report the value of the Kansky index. -0.5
